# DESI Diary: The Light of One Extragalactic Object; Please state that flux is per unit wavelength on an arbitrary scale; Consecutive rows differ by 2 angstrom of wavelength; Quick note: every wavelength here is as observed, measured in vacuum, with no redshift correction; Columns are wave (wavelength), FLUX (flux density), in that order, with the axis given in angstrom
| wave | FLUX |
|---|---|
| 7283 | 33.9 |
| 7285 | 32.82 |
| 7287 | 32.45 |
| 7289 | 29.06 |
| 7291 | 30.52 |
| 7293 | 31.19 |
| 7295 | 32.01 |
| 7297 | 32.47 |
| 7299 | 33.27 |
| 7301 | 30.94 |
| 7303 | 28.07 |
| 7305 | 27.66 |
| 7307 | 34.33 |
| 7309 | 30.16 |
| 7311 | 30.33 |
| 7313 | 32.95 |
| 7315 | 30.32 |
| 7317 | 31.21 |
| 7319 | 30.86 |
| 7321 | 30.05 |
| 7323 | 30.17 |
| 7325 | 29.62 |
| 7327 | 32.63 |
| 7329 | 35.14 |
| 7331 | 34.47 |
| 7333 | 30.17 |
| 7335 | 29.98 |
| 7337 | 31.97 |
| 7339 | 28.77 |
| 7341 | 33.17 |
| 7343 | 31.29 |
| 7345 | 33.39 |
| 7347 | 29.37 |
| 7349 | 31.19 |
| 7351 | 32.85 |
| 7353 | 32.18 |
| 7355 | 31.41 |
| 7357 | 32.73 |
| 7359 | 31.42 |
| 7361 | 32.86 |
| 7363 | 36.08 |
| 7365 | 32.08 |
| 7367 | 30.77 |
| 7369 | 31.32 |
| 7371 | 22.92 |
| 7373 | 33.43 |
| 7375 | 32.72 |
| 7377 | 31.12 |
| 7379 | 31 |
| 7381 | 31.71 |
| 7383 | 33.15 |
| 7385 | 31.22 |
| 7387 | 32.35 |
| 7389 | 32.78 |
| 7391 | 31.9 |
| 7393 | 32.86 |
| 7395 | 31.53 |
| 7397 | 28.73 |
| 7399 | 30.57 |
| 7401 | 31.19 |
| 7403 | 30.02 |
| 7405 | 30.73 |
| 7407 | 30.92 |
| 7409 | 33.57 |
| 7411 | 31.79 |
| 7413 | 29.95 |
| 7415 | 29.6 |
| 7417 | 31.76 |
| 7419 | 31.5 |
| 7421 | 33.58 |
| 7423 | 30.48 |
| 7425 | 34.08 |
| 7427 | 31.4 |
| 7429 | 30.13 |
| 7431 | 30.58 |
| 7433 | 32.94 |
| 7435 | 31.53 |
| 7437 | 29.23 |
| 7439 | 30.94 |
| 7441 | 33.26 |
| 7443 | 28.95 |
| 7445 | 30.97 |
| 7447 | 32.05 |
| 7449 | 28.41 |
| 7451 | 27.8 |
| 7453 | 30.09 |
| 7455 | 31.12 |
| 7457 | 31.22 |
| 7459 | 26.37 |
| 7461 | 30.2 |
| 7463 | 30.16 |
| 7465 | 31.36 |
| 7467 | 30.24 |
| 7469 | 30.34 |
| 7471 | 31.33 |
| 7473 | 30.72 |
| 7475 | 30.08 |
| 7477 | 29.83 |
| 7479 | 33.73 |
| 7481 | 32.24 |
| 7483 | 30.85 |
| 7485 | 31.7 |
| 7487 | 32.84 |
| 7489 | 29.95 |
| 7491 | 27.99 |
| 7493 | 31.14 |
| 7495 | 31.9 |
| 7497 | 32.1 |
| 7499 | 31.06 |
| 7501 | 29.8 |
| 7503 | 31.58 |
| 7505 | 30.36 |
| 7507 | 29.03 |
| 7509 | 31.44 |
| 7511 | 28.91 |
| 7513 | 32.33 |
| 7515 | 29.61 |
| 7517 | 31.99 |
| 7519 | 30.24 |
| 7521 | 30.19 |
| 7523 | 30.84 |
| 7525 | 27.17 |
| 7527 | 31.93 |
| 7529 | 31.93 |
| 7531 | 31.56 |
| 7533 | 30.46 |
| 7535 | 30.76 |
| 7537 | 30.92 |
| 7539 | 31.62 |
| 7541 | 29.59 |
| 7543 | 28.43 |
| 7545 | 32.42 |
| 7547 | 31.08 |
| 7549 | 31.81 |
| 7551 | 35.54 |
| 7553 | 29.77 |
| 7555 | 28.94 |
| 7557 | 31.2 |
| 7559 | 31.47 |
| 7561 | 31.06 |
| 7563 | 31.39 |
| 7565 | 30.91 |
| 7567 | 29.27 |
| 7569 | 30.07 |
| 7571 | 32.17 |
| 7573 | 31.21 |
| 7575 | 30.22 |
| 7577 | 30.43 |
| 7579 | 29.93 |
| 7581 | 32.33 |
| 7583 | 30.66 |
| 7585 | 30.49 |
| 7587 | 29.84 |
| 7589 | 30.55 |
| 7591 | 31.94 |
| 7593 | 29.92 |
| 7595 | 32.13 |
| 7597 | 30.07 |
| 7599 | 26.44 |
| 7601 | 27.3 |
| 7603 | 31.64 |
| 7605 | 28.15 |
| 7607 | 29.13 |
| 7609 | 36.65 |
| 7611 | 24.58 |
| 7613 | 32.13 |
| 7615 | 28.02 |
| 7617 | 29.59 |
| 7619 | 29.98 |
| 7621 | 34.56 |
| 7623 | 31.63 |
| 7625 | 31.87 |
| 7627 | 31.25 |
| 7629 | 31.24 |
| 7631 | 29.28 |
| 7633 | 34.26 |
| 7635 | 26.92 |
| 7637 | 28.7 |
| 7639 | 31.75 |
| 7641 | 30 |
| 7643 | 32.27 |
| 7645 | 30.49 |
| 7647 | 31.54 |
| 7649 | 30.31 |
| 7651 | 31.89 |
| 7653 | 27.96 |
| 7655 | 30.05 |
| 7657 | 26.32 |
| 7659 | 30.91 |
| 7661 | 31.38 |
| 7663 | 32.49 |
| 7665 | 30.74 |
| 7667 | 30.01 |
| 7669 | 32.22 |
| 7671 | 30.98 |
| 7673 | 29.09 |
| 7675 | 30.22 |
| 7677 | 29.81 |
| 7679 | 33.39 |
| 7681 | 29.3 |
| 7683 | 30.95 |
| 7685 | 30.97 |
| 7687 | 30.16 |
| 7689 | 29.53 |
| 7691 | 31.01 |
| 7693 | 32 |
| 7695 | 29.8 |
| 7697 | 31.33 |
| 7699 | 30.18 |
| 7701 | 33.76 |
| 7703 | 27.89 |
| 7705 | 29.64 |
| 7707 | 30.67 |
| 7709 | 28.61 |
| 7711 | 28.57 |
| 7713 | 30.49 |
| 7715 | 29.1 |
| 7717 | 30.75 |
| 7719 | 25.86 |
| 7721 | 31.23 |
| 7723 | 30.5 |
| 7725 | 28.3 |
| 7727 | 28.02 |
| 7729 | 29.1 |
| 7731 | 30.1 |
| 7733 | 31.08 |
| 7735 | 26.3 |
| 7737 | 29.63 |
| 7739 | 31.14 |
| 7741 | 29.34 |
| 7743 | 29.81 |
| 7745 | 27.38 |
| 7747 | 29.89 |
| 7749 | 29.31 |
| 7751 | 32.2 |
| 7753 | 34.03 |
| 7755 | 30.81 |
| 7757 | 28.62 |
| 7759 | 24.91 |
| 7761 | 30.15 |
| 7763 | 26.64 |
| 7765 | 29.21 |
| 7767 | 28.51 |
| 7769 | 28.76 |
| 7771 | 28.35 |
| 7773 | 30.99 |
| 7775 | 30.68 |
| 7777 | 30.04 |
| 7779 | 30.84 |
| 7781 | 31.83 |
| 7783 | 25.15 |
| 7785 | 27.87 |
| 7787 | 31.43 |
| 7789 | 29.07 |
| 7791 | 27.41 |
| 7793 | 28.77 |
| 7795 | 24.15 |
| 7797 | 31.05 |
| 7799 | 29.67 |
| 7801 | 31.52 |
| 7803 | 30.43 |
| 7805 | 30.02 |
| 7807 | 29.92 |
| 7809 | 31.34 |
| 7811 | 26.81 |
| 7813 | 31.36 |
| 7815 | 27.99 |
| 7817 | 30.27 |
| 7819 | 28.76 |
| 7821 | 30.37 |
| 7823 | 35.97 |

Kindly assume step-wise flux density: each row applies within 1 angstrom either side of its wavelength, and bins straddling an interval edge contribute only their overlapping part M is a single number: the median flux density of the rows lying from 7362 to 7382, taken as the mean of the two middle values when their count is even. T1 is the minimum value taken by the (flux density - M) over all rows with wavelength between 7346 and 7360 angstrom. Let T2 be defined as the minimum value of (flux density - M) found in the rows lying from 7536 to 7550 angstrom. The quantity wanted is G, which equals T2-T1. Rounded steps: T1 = -2.1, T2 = -3.1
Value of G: -1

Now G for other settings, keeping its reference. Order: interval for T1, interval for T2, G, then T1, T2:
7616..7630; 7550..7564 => -1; -1.9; -2.6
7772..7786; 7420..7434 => 5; -6.4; -1.4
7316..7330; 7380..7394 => 2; -1.9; -0.3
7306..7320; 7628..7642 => -3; -1.4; -4.6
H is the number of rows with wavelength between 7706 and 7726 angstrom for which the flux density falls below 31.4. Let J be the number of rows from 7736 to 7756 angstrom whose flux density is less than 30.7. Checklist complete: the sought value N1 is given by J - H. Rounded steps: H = 10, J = 6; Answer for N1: -4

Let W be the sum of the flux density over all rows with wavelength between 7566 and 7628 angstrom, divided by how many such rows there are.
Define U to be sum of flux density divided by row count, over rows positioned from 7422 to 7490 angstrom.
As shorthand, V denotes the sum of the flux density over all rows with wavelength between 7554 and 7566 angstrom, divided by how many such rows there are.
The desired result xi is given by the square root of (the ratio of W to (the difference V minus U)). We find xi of 31.5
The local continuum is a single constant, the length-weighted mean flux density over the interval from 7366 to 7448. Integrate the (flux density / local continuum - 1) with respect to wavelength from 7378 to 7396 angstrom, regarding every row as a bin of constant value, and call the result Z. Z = 0.46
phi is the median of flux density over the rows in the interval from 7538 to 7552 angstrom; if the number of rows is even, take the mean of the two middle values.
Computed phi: 31.6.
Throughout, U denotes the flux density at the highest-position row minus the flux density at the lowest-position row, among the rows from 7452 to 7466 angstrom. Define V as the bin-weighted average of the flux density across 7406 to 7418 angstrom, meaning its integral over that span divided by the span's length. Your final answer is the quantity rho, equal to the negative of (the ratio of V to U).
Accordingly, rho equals -25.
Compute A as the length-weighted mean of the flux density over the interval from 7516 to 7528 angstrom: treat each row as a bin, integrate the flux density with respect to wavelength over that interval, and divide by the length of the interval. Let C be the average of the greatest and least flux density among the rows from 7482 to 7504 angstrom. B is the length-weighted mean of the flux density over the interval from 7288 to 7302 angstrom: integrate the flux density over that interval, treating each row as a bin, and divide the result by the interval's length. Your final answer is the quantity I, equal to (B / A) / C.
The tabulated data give 0.0339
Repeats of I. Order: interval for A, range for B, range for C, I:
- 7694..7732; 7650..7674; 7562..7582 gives 0.0332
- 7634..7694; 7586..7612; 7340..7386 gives 0.0333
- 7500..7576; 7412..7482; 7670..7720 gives 0.0336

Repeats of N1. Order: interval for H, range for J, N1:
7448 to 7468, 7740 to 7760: -3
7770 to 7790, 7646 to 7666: -4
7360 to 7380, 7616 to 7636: -1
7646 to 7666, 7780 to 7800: 0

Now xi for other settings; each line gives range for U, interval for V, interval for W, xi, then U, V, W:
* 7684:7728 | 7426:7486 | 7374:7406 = 6.6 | 29.9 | 30.7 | 31.5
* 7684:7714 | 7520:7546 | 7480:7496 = 10.3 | 30.3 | 30.6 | 31.1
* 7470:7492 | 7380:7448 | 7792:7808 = 8.7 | 31.0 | 31.4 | 29.4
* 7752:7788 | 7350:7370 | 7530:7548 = 3.2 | 29.4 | 32.4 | 30.8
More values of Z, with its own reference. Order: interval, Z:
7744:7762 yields -0.89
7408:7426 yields 0.32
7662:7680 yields -0.15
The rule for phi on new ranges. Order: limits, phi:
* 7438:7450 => 31.0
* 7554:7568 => 31.1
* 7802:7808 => 30.0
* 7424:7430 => 31.4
